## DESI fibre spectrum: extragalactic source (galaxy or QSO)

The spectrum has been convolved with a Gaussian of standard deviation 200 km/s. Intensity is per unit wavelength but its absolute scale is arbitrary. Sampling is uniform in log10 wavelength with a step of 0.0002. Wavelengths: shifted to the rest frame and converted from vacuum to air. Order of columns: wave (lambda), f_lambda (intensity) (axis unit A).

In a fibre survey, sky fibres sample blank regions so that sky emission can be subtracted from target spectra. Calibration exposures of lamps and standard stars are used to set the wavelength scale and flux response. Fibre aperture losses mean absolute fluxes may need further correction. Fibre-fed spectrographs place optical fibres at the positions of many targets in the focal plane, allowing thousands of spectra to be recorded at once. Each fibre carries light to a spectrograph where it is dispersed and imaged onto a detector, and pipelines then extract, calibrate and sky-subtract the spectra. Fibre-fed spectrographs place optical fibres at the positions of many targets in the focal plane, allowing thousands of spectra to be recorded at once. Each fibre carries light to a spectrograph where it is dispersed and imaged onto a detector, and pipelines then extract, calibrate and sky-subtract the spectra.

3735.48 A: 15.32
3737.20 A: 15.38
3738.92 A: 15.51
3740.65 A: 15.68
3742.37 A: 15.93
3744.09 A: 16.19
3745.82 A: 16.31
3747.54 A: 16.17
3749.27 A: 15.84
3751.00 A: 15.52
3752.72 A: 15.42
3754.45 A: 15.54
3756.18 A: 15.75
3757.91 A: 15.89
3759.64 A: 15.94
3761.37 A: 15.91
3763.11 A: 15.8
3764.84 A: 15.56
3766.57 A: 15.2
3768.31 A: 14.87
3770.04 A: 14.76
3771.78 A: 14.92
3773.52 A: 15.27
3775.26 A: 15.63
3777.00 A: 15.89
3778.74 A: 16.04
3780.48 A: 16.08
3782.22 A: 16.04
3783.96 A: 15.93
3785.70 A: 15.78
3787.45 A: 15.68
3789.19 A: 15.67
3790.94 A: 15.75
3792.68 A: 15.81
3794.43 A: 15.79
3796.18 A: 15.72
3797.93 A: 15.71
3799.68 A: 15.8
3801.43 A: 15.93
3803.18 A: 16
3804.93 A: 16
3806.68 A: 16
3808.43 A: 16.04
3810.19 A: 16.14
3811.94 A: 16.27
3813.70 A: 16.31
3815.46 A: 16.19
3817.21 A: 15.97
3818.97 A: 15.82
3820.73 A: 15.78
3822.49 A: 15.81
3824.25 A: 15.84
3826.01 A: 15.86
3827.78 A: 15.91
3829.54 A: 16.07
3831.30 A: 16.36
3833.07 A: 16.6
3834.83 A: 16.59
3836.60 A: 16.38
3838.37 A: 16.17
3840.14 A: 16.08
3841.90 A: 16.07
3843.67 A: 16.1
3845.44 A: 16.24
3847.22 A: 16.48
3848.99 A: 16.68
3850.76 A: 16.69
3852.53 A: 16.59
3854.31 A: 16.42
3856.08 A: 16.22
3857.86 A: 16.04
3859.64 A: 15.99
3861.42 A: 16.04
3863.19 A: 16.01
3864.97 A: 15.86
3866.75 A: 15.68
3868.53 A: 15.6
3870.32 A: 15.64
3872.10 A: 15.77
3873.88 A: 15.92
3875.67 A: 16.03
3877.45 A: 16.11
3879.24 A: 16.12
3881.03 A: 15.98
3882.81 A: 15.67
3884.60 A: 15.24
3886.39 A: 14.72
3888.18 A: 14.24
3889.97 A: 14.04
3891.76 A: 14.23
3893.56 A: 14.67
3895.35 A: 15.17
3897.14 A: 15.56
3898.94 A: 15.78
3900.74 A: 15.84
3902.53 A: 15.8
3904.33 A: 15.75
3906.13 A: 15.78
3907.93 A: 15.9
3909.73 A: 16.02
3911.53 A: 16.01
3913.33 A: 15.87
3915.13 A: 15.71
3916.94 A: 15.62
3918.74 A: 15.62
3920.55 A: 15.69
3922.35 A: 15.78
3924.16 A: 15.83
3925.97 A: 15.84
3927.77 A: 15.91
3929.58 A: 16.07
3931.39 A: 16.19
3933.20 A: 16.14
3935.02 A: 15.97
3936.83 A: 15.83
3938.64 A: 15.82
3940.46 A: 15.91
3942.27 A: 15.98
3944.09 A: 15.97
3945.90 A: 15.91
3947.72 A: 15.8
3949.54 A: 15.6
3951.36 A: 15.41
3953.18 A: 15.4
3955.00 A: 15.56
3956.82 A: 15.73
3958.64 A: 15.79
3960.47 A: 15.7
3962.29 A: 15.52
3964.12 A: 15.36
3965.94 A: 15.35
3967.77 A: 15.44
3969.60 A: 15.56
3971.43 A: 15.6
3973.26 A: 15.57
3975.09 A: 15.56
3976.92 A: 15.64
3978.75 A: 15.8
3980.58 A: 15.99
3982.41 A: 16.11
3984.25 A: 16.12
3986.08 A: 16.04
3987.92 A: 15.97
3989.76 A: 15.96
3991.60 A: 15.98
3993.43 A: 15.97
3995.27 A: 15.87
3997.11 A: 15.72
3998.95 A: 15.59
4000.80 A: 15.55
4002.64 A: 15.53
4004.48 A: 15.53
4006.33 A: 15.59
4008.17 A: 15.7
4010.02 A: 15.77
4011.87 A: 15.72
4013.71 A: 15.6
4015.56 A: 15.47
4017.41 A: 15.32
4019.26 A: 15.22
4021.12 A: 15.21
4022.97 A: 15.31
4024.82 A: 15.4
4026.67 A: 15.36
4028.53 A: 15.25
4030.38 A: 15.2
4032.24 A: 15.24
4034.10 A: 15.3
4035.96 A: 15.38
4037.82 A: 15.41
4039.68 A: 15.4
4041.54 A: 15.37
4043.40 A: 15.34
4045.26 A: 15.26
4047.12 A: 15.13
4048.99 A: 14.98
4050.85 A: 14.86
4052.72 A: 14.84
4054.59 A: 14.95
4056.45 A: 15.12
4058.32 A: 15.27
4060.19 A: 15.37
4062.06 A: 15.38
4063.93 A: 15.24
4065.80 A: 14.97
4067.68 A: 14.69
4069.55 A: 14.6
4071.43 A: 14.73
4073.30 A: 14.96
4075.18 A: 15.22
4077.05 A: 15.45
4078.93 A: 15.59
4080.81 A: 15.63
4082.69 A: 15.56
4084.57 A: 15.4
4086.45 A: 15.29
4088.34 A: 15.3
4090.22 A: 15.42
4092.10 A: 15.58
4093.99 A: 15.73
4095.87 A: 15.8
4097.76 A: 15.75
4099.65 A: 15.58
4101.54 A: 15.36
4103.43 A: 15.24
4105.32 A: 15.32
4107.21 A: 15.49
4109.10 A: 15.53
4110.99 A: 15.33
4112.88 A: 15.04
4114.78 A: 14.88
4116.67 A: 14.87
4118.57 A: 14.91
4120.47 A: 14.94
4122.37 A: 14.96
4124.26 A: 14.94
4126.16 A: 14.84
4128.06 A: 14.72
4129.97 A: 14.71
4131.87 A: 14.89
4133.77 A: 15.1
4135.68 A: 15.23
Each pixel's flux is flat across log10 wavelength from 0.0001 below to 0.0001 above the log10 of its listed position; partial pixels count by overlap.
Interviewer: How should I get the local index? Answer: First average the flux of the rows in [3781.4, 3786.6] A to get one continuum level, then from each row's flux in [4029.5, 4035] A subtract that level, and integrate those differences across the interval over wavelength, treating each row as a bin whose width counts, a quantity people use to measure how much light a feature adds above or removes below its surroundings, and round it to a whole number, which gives -4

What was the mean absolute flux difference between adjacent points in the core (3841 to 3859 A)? 0.141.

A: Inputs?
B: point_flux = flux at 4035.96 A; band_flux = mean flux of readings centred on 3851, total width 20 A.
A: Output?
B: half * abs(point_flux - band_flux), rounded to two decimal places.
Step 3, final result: 0.47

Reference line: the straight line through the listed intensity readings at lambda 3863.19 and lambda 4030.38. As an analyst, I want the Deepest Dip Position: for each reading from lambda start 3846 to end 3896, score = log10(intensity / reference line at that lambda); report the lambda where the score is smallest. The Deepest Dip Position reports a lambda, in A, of 3889.97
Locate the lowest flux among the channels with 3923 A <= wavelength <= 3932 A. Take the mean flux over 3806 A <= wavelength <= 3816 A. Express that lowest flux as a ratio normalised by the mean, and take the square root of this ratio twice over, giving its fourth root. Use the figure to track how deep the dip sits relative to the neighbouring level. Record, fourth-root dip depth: 0.995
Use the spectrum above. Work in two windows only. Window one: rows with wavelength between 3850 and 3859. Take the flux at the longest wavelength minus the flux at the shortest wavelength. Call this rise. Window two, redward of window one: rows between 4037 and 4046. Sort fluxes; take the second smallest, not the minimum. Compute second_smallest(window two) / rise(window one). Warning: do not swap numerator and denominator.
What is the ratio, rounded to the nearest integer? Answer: -24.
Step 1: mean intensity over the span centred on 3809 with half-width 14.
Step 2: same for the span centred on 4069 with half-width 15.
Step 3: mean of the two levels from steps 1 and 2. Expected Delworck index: 15.6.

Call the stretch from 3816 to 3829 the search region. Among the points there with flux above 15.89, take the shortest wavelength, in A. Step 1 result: 3817.21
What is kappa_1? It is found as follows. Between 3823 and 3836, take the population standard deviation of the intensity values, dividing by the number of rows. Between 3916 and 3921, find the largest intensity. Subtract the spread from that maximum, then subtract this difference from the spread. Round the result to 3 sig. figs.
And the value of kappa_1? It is -15.1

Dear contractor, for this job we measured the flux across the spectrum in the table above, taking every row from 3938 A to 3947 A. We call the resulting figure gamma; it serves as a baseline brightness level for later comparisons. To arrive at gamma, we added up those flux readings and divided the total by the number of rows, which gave 15.92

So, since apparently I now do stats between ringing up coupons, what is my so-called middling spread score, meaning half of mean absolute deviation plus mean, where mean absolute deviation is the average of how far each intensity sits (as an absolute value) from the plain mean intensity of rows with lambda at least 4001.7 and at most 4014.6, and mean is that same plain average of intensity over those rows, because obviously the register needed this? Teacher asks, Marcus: 7.86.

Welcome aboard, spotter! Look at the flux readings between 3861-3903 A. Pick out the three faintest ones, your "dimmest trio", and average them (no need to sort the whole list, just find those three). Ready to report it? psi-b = 14.2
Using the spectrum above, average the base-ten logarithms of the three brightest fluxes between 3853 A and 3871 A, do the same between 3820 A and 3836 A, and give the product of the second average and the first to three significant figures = 1.47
